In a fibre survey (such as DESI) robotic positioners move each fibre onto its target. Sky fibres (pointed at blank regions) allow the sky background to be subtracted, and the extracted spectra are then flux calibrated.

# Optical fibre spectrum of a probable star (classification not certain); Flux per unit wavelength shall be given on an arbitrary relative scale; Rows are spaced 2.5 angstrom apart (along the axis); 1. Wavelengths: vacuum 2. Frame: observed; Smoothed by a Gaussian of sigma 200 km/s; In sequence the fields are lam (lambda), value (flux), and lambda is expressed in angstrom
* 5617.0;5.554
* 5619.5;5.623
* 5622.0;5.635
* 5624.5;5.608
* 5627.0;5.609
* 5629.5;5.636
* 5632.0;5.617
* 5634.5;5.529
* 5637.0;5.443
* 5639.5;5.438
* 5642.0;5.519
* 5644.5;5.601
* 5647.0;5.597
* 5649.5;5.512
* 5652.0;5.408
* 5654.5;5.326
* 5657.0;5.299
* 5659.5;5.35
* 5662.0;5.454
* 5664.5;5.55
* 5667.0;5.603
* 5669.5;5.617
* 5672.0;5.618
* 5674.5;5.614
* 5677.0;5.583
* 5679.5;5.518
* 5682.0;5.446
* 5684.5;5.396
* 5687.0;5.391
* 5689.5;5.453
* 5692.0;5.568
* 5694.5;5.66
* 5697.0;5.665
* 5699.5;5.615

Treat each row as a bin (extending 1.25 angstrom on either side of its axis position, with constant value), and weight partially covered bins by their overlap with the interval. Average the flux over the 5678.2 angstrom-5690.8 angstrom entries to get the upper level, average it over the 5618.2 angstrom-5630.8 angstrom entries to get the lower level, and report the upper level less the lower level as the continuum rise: -0.18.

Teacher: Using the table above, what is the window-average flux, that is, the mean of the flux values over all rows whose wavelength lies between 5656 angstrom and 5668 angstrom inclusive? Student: 5.45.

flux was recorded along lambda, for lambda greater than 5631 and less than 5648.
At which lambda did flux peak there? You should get 5632.0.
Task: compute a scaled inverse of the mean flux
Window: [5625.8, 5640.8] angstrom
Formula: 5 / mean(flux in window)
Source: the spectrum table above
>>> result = 0.902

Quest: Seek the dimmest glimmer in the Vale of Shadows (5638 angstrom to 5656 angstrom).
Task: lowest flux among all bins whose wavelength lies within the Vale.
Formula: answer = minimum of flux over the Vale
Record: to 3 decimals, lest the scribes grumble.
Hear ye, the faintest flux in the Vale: 5.326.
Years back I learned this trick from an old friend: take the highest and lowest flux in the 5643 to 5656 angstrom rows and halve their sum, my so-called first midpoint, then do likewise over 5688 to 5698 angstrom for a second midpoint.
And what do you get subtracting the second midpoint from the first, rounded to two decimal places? -0.10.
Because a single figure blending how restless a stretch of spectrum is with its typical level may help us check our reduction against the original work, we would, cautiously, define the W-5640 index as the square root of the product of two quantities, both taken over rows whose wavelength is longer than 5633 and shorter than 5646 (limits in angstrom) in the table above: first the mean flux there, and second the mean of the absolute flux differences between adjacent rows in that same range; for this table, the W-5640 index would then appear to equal 0.59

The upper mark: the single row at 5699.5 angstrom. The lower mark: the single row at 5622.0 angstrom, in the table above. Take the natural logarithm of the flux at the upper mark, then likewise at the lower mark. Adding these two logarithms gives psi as 3.45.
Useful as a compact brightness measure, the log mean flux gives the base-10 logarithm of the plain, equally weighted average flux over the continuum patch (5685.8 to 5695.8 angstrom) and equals 0.742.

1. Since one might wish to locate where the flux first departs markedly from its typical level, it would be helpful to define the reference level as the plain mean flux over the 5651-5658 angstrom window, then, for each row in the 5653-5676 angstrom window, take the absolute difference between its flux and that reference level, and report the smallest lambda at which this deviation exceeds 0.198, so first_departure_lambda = 5664.5 angstrom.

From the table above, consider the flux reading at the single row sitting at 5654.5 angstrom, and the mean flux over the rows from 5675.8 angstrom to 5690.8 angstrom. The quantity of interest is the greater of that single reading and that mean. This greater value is 5.46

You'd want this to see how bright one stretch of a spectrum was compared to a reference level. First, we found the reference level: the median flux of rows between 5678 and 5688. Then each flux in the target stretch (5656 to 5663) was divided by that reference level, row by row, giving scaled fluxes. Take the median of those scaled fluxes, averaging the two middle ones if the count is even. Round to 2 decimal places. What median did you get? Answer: 0.99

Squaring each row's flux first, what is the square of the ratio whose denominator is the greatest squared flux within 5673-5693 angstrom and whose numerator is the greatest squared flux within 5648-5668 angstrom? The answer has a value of 0.99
